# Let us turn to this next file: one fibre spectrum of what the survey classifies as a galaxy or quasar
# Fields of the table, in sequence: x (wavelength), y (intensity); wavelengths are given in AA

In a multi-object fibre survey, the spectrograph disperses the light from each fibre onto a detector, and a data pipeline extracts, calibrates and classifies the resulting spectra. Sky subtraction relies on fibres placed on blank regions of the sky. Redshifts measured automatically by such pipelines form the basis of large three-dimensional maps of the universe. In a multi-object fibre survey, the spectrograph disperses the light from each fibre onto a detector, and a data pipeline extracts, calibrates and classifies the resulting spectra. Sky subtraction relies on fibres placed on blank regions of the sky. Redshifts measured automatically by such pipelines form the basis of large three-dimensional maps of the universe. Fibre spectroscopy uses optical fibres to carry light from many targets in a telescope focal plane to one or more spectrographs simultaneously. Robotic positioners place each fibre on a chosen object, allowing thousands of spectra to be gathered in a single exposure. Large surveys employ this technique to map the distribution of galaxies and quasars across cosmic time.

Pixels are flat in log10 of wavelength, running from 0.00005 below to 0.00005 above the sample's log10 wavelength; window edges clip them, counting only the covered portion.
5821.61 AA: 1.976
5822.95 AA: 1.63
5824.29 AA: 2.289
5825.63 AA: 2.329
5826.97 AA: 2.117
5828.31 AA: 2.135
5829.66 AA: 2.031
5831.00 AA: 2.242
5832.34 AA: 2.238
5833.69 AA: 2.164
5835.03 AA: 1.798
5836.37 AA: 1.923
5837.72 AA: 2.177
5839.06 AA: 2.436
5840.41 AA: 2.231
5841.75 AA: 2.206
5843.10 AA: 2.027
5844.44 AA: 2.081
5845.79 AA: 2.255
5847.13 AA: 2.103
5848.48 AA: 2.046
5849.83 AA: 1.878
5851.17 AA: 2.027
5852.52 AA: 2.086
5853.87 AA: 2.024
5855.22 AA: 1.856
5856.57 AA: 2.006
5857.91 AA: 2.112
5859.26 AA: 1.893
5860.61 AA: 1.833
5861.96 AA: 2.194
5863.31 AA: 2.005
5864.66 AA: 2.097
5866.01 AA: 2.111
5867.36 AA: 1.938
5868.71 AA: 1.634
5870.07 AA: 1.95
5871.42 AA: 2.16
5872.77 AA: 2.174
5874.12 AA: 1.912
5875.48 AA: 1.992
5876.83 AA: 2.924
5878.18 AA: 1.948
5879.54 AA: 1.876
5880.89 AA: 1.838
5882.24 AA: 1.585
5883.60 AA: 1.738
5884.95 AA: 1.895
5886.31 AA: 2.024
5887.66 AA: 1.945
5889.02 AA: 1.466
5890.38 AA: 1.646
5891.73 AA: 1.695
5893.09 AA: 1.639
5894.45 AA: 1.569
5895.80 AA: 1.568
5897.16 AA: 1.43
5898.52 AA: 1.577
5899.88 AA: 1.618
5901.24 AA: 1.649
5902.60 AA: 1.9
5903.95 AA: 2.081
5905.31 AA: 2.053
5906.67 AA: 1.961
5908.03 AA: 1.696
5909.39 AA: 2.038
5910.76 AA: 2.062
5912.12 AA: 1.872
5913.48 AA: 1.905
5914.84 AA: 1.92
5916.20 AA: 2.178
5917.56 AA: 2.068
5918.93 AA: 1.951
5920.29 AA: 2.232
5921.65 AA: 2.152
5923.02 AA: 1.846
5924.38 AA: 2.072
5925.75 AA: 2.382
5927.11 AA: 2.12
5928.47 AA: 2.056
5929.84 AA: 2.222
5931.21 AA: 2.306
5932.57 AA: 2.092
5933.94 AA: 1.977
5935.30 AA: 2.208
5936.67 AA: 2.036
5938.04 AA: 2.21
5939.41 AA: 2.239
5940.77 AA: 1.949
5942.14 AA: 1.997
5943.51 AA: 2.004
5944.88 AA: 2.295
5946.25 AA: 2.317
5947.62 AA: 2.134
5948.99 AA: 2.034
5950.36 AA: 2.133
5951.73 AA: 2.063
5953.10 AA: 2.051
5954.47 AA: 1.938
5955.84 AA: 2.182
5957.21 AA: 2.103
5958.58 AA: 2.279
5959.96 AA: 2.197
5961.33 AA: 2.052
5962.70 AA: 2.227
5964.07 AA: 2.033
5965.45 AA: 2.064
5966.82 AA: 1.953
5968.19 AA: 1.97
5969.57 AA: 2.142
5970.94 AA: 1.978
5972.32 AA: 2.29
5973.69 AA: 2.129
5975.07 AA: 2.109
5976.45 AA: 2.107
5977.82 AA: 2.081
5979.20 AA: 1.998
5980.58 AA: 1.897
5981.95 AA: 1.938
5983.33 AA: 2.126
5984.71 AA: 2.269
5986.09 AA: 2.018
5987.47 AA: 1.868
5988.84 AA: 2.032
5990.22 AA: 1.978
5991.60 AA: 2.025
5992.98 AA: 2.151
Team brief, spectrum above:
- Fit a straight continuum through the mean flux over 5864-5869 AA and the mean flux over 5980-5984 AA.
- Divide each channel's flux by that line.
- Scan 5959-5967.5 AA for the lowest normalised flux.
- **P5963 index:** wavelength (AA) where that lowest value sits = 5966.82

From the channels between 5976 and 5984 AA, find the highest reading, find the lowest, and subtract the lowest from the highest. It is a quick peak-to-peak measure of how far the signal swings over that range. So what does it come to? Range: 0.23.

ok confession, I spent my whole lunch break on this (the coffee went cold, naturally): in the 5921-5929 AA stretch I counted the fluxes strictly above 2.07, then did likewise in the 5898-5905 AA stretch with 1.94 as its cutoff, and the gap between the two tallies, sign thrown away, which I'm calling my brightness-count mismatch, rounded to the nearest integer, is 3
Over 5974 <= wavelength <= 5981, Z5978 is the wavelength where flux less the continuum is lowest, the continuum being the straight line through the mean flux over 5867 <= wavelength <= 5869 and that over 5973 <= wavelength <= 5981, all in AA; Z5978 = 5980.58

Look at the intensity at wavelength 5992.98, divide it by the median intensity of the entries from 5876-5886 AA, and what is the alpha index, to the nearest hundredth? 1.15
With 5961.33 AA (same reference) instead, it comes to 1.09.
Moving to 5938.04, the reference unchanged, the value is 1.18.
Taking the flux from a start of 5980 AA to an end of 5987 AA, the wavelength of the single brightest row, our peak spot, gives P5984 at 5984.71 AA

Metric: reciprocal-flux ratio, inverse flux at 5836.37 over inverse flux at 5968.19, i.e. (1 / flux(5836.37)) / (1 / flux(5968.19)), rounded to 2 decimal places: 1.02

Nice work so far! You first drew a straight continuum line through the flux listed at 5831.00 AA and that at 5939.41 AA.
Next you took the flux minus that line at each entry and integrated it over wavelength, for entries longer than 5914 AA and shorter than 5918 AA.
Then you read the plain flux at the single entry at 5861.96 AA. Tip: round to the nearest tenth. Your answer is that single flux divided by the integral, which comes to -2.9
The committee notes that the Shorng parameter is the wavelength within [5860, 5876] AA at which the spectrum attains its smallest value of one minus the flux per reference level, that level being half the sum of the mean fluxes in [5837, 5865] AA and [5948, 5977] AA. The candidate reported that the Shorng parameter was 5861.96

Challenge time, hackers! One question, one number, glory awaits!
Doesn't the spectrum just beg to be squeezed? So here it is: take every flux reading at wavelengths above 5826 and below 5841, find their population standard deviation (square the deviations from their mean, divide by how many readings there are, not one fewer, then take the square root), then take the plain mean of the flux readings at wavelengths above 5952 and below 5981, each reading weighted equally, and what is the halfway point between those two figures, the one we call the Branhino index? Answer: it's 1.12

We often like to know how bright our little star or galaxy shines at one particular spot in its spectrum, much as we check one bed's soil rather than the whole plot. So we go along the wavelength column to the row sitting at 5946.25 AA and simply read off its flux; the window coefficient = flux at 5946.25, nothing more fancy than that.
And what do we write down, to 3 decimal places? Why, 2.317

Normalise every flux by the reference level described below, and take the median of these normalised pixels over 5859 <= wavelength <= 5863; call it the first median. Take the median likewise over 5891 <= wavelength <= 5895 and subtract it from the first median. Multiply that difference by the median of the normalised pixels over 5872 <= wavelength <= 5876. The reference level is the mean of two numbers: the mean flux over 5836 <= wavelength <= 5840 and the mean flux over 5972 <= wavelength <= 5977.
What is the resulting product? 0.11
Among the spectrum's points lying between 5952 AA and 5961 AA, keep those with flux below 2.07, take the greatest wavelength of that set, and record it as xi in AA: 5954.47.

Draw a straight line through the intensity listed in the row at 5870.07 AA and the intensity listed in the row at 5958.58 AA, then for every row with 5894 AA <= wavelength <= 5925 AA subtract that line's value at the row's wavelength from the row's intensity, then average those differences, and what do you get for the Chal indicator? -0.21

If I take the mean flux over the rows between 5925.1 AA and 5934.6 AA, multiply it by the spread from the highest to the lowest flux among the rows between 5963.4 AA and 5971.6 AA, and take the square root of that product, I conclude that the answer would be 0.64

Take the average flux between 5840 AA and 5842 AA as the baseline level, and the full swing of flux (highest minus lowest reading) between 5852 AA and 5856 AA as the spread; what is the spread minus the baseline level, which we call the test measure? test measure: -1.99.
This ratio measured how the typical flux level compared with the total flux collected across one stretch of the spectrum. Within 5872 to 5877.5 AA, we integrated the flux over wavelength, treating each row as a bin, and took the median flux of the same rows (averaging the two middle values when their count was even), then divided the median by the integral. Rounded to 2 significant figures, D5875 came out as 0.17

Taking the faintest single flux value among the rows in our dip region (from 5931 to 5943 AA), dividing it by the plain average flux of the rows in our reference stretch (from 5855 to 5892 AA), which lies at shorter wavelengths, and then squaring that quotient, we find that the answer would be 1.00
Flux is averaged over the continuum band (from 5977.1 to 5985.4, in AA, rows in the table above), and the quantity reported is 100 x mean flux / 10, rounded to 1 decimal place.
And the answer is 20.5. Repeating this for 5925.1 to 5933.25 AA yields 22.0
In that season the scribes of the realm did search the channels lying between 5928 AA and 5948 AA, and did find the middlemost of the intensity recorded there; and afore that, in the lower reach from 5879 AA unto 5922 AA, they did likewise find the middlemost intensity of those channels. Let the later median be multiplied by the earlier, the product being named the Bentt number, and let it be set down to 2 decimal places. 4.02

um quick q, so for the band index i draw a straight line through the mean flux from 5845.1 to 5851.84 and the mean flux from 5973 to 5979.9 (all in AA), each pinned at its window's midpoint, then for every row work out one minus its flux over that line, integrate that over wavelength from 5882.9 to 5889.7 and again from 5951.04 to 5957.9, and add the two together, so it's 0.9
